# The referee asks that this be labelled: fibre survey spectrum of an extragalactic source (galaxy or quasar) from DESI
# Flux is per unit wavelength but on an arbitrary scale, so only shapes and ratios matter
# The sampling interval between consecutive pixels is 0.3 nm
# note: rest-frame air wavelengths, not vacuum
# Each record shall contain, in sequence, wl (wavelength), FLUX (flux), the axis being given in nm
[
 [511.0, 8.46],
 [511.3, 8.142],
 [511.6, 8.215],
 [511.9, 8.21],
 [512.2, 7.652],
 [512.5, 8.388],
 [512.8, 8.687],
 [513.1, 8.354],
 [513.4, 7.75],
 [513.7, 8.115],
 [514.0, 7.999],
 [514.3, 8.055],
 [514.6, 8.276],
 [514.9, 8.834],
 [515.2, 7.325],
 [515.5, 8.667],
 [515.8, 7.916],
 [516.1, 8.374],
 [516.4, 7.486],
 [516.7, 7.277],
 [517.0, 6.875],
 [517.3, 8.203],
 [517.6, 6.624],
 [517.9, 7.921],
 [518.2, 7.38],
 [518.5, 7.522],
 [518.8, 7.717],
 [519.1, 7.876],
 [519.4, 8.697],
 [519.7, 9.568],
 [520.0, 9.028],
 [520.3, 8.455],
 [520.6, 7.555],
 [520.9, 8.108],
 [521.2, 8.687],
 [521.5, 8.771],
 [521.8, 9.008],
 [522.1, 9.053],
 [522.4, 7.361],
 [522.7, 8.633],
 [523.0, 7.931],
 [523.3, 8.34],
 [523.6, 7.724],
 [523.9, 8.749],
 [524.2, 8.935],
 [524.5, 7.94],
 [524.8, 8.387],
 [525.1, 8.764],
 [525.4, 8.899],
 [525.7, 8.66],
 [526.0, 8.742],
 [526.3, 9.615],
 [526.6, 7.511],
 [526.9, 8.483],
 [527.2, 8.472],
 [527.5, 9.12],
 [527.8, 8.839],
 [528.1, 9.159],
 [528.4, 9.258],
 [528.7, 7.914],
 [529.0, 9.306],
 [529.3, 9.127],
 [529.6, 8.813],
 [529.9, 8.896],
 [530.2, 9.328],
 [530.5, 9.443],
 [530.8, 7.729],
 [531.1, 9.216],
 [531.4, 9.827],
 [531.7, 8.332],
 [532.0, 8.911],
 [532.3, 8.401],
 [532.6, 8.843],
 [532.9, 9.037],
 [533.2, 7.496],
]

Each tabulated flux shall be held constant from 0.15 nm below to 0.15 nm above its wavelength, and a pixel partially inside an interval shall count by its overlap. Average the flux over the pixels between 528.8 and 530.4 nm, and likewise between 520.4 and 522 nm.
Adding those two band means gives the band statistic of 17.5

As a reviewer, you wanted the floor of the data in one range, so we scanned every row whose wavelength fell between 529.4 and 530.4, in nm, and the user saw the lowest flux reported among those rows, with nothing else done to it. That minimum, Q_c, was 8.813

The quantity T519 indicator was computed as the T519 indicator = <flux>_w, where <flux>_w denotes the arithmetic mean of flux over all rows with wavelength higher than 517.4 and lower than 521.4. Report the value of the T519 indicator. 8.1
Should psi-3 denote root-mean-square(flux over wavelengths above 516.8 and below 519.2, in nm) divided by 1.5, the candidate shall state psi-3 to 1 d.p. 5.0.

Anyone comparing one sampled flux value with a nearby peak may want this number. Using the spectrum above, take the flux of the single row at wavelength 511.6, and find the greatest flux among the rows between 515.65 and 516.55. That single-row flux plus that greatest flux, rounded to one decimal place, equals 16.6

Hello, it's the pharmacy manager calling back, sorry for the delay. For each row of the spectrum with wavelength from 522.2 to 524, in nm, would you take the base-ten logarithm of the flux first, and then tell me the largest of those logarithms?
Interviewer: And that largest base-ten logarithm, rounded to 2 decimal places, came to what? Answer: 0.94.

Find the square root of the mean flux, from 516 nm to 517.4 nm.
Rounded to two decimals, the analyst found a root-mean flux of 2.76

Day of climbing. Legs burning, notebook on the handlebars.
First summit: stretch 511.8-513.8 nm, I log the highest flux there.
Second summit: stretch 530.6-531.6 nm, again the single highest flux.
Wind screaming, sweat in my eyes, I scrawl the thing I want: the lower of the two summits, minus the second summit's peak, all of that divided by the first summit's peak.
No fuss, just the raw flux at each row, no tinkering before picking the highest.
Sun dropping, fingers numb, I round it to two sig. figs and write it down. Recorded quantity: -0.13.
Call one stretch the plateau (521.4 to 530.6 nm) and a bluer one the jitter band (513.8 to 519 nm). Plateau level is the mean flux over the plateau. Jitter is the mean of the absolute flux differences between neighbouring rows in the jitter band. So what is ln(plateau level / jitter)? 2.5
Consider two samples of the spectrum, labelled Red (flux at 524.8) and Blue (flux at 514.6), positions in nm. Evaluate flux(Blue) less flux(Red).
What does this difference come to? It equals -0.1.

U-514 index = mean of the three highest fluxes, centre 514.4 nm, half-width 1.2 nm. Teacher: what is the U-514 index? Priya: 8.59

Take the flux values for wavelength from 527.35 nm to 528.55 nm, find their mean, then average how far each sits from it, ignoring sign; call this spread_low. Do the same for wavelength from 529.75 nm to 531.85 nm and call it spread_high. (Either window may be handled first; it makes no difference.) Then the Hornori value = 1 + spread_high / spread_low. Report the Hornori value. 5.4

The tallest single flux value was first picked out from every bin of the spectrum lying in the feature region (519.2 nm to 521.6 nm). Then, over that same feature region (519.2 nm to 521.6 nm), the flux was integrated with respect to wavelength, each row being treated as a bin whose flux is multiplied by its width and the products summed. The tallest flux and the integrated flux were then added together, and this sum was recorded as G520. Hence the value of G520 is 30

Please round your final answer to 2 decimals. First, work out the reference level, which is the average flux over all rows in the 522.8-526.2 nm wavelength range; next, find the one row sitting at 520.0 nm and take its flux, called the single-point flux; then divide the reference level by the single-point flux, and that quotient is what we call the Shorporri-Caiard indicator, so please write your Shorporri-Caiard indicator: 0.94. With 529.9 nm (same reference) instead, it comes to 0.95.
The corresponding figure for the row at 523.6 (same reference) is 1.10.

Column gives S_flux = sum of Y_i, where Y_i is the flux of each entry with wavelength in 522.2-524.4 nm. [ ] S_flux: 58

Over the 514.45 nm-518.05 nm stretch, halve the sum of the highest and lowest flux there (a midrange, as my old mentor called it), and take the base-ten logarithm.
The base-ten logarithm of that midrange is 0.888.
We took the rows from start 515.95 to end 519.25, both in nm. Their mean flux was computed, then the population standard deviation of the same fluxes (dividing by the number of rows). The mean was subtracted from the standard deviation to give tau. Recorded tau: -7.1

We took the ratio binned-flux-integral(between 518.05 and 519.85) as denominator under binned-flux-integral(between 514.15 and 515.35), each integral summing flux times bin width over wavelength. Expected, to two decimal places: 0.67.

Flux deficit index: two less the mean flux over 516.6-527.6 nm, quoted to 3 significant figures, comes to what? -6.29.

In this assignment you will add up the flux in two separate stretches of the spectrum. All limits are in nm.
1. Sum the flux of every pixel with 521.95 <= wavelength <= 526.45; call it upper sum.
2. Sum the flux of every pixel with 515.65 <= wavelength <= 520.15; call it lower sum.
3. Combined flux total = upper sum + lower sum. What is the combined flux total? 246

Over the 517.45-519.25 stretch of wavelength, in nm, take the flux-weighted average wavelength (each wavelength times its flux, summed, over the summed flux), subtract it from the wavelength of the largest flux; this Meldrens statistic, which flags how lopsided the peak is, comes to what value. -0.47 nm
